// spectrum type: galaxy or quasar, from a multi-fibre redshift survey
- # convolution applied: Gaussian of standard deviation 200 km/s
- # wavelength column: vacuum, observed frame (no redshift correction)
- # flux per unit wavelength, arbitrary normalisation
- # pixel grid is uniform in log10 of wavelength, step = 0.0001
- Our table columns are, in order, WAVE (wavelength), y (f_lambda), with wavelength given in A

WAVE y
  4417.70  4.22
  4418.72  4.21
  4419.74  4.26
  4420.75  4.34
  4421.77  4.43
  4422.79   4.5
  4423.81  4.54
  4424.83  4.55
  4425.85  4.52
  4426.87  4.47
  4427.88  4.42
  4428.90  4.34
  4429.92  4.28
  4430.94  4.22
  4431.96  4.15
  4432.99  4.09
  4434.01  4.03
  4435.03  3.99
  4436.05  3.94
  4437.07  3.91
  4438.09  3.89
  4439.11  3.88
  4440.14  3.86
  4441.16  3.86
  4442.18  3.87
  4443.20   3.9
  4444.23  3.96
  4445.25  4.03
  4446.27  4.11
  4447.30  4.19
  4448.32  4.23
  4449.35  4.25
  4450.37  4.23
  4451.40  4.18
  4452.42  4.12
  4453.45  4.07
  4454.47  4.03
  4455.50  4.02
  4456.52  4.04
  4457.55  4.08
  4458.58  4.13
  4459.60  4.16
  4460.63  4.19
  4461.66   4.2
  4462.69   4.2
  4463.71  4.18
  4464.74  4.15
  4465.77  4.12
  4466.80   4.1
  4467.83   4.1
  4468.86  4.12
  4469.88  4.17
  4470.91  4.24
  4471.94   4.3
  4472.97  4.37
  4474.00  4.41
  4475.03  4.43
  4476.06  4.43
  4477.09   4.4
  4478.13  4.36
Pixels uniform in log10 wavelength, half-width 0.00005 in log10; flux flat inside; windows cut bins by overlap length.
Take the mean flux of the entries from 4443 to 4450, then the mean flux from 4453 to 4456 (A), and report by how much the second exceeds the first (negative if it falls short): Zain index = -0.06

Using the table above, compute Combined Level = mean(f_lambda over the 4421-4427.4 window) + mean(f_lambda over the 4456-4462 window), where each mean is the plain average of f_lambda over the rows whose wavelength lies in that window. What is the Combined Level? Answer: 8.63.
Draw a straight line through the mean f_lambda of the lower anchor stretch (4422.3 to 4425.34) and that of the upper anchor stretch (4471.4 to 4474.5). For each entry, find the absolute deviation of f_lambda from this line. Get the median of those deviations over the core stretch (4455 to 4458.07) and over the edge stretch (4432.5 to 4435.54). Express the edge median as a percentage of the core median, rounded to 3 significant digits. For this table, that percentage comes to 123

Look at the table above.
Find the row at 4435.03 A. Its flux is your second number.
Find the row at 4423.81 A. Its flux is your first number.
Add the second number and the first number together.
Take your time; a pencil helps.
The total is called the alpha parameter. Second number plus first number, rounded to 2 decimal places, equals 8.53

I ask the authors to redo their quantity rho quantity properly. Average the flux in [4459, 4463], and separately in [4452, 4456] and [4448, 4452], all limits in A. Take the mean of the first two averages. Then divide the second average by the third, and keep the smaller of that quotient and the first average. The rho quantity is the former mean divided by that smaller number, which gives 4.29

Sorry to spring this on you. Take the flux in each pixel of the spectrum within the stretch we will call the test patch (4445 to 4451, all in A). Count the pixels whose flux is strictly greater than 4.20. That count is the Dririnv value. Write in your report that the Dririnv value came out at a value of 3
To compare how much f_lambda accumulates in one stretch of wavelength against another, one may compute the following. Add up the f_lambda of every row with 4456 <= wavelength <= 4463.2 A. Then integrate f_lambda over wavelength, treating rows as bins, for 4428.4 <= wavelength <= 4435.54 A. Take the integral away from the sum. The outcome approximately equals -0.7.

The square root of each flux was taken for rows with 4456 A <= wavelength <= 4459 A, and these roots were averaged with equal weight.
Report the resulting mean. 2.02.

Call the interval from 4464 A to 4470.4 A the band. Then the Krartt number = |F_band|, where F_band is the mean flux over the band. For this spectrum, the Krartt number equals 4.13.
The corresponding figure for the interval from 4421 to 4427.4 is 4.50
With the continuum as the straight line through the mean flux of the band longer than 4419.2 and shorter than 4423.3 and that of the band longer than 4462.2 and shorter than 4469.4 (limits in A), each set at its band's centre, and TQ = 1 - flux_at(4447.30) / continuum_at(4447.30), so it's 0.012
